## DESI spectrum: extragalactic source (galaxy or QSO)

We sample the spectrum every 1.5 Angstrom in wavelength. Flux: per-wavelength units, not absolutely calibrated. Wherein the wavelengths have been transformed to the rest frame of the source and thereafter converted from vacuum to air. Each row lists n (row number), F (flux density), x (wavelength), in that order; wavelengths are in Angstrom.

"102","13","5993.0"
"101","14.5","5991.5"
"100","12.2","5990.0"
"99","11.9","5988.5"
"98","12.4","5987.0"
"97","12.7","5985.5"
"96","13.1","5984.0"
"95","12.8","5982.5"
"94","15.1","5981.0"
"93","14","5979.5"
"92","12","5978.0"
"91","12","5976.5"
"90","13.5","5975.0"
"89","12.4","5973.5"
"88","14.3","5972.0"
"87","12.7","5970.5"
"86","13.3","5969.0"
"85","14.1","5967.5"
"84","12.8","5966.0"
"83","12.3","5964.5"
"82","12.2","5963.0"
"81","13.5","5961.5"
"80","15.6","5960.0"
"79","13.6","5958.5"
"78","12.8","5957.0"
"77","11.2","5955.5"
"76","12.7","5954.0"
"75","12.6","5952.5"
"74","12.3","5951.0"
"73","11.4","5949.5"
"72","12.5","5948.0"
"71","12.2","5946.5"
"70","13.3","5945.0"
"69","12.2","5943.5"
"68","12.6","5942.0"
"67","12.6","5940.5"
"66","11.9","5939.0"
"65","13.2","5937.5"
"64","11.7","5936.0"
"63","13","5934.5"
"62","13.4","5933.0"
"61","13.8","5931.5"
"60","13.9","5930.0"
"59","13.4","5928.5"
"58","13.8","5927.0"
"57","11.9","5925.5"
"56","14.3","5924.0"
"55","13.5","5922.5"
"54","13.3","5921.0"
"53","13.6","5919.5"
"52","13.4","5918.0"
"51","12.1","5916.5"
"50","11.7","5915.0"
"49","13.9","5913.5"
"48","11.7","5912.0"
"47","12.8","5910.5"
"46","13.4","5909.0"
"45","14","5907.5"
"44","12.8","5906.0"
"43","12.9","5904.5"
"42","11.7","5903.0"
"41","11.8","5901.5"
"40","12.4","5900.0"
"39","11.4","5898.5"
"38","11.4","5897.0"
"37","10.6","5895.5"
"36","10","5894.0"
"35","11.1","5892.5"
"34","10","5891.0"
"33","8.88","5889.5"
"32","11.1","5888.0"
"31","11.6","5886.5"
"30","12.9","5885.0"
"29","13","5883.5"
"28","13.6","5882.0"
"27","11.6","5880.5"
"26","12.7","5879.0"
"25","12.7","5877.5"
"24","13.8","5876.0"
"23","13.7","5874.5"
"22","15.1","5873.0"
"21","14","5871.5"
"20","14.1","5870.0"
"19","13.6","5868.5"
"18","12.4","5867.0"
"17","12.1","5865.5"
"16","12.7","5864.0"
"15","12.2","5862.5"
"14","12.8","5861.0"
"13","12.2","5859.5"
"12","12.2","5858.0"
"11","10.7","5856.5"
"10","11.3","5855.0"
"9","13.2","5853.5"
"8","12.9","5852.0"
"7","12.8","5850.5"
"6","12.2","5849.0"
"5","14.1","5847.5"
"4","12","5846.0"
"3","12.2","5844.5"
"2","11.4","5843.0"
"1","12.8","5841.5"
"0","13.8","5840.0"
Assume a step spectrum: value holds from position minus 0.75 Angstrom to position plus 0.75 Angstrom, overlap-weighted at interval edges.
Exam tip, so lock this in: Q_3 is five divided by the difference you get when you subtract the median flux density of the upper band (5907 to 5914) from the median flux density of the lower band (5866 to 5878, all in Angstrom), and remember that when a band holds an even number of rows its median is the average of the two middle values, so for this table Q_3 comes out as 14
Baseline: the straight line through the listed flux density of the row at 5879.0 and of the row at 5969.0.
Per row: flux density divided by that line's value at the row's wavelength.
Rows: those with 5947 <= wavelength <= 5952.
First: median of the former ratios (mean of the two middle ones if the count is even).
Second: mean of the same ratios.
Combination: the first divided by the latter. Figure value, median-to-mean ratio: 1.02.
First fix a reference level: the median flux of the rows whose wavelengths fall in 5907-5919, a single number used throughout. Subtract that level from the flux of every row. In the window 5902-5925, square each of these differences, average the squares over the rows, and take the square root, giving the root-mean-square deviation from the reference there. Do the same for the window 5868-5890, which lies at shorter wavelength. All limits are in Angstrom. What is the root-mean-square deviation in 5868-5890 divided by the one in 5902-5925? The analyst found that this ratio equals 1.8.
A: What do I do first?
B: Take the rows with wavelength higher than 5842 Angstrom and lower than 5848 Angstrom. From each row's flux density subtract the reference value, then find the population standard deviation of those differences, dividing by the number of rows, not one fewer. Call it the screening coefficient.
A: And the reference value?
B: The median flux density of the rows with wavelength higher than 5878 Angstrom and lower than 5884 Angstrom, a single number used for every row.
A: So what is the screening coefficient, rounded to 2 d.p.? 1.01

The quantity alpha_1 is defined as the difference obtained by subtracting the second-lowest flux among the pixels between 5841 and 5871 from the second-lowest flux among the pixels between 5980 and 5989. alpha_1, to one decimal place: 1.1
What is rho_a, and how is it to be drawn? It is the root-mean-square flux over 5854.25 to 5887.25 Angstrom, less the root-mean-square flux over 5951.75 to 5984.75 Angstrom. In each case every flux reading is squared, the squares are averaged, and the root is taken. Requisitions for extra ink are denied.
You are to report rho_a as -0.34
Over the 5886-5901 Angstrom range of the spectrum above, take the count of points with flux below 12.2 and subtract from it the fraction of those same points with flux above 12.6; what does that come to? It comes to 9.0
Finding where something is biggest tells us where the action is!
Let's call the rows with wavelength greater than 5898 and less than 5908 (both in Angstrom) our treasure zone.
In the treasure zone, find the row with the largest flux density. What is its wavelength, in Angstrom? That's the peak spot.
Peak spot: 5907.5 Angstrom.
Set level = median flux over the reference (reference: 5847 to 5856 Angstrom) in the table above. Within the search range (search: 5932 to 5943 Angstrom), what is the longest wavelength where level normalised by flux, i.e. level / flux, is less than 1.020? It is 5942.0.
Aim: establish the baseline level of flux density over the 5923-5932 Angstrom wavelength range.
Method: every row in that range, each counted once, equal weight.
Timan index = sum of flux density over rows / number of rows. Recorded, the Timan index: 13.5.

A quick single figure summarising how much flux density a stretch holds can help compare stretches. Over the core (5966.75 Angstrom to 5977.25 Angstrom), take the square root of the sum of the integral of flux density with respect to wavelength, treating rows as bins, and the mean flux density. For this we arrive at 12.3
